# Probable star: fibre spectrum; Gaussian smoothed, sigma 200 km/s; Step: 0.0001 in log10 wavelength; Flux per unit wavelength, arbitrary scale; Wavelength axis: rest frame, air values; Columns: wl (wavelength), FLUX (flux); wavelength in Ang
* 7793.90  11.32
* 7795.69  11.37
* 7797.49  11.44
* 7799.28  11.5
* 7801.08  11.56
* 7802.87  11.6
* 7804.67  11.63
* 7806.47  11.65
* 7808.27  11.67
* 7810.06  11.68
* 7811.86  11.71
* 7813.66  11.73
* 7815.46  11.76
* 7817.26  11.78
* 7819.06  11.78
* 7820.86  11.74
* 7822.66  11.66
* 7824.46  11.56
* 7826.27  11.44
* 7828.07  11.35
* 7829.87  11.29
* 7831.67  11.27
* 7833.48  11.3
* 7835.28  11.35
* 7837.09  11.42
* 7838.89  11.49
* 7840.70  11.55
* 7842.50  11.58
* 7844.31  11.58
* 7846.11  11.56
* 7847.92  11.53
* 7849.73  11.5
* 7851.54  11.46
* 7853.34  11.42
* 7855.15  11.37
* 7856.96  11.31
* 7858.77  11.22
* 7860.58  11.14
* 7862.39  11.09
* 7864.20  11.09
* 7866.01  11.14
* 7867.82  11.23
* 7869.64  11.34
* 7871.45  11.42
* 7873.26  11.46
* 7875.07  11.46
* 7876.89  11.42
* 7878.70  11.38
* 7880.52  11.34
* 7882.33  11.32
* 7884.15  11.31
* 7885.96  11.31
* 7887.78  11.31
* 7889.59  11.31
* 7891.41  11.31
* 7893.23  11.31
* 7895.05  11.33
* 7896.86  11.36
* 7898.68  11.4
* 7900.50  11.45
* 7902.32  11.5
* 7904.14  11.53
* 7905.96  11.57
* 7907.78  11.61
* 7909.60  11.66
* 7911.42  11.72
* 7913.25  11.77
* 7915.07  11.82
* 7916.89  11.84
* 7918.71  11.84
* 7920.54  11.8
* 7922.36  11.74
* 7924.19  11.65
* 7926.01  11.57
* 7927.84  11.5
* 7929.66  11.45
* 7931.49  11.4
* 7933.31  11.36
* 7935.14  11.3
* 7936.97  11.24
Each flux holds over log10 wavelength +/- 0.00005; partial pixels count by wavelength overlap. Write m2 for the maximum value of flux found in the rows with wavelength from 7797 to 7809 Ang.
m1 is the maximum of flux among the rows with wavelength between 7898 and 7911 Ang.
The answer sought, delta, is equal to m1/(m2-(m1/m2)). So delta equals 1.09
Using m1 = 11.66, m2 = 11.67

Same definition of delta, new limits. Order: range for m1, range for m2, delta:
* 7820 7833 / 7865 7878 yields 1.12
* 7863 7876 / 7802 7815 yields 1.07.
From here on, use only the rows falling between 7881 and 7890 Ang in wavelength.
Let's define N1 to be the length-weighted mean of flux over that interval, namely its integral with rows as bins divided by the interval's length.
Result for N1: 11.3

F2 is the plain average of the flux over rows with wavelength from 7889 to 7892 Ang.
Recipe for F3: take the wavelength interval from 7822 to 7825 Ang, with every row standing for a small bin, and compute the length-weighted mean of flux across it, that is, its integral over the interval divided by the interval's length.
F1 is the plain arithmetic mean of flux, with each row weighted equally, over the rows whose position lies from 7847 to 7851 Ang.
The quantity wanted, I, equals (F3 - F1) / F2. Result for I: 0.009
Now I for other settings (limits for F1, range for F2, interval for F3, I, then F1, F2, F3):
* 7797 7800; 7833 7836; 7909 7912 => 0.020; 11.5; 11.3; 11.7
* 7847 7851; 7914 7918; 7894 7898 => -0.013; 11.5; 11.8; 11.4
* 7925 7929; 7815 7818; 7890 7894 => -0.021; 11.5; 11.8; 11.3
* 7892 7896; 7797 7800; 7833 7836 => 0.002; 11.3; 11.5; 11.3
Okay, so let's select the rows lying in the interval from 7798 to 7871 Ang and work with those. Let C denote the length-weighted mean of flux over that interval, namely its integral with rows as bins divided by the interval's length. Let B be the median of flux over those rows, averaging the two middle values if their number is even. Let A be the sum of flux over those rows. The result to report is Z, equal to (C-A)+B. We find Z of -436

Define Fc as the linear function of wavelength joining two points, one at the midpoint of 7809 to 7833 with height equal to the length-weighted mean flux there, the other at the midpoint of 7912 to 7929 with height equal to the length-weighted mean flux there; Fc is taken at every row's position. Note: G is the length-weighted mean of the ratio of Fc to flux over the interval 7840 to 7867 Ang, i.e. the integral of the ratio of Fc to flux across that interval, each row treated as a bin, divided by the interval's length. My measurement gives 1.02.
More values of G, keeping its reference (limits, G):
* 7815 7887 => 1.02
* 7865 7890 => 1.03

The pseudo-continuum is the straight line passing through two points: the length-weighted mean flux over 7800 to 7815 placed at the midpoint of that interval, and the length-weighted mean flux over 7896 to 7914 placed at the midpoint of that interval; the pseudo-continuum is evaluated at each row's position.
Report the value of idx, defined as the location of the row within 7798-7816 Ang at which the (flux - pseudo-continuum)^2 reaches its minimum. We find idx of 7806.47 Ang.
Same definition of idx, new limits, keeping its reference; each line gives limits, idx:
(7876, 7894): 7876.89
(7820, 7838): 7822.66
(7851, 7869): 7851.54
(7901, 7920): 7905.96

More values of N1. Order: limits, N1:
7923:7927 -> 11.6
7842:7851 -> 11.5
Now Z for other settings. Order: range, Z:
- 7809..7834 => -139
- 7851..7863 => -56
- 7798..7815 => -81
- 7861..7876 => -68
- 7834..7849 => -69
